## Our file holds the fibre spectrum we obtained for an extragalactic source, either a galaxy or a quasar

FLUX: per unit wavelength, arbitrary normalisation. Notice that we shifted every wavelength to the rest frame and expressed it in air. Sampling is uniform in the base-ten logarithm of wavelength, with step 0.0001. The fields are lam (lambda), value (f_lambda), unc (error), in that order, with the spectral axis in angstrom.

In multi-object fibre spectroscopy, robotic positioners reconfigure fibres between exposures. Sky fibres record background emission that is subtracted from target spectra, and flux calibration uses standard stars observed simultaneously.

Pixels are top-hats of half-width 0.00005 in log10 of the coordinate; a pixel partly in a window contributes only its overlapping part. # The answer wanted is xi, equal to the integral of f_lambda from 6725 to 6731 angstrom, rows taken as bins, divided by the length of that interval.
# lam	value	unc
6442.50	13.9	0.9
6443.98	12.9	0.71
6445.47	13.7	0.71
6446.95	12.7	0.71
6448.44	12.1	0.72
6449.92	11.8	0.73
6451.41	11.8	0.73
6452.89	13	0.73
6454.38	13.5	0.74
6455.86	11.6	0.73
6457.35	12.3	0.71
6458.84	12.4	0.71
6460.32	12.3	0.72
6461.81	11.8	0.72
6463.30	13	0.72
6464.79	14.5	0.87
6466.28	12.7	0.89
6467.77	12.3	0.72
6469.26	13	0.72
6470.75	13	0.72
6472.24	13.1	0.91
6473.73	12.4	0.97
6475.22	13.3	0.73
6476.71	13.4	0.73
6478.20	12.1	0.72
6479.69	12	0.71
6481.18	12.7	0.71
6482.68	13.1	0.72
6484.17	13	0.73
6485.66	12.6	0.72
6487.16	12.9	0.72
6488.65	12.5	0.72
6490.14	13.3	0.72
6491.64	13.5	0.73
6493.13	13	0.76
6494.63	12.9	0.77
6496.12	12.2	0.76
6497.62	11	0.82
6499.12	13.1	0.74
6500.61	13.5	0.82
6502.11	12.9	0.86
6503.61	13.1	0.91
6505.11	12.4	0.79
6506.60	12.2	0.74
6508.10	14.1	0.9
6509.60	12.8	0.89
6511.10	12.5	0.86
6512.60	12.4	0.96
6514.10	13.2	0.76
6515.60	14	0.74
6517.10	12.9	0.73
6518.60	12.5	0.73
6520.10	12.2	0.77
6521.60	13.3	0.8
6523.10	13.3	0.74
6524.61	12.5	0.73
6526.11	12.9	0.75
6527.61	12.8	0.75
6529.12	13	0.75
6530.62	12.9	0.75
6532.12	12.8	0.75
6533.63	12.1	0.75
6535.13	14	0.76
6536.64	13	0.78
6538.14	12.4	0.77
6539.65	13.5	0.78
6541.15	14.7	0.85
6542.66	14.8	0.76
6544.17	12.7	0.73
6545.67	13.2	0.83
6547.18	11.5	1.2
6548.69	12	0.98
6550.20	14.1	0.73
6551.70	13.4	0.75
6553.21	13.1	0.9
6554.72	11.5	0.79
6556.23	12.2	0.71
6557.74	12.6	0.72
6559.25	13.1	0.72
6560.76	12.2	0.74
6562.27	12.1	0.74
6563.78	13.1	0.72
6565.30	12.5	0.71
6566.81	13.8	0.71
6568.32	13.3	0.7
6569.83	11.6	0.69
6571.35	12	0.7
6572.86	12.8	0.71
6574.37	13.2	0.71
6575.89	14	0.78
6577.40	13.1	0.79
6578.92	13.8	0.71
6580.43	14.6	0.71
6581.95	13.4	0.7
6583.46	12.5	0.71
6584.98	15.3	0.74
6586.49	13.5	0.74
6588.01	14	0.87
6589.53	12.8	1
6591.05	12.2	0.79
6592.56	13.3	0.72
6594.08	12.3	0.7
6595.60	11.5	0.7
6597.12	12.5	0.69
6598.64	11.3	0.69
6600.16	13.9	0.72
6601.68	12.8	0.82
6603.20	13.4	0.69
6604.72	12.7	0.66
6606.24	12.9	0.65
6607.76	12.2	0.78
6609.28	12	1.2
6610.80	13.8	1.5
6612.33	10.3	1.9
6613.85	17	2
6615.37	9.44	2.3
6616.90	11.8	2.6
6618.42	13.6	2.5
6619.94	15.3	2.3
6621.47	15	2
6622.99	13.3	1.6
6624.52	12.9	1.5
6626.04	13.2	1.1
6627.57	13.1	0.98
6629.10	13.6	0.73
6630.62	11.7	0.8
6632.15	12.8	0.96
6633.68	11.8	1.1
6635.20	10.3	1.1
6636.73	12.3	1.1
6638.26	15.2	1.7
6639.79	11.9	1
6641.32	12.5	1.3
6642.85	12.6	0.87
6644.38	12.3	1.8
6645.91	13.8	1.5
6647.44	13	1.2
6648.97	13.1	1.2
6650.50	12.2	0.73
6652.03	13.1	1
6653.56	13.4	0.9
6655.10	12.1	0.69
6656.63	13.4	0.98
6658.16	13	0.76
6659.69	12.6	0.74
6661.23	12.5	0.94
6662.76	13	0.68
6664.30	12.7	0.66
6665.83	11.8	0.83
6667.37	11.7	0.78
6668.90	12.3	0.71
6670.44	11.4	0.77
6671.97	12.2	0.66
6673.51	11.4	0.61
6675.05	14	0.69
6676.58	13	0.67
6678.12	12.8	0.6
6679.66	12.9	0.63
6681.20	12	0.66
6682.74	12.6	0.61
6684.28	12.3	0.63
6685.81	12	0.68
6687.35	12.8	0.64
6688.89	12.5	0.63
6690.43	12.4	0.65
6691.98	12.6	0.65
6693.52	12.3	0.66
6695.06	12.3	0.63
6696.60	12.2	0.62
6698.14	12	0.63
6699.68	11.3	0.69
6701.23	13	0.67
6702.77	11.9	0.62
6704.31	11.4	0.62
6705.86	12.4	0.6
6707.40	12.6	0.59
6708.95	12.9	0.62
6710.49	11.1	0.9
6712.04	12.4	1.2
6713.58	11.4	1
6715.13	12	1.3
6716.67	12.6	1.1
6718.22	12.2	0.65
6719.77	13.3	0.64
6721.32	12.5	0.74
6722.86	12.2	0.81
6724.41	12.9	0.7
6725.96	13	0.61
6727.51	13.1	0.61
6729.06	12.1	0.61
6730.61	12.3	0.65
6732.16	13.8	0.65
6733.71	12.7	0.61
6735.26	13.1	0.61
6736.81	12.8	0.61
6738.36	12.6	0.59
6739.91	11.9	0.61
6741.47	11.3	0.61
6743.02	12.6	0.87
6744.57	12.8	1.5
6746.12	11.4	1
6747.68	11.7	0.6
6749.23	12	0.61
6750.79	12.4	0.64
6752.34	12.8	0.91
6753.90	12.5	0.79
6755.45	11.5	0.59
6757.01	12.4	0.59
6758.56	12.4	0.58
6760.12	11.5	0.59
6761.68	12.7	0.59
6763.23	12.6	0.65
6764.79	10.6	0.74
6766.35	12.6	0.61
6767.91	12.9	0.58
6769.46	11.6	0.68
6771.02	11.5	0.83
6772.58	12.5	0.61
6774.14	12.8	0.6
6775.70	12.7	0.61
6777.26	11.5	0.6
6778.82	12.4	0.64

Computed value 12.6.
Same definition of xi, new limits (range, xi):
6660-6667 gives 12.4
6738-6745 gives 12.2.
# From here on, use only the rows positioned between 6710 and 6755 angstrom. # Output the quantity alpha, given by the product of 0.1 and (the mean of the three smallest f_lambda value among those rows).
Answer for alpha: 1.13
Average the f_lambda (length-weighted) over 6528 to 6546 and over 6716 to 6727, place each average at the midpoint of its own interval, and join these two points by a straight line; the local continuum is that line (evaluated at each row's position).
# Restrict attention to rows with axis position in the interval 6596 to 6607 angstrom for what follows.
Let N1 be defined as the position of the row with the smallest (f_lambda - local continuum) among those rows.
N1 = 6598.64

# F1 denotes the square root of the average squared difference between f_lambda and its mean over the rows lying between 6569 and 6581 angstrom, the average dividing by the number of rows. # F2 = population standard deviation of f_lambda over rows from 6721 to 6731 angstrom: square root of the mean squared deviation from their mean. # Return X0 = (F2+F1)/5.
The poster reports 0.26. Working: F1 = 0.94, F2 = 0.4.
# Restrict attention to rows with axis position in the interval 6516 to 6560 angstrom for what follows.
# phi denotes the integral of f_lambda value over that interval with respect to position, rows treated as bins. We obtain 569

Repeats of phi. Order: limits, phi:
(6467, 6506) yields 498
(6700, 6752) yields 643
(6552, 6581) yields 373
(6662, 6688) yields 323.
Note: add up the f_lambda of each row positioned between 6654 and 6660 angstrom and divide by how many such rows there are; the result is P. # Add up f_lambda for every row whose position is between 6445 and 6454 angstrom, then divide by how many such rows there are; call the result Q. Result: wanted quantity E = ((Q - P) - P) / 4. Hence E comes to -3.3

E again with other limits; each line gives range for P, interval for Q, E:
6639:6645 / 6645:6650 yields -2.8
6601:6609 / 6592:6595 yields -3.2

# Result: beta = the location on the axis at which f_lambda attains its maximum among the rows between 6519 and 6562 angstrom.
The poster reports 6542.66 angstrom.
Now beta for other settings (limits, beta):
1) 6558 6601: 6584.98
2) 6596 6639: 6613.85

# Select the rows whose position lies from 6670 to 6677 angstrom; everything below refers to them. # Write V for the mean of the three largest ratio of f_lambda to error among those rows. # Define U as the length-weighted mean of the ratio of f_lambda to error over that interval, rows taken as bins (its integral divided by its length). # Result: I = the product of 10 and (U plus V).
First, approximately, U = 18.5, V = 19.5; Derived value 379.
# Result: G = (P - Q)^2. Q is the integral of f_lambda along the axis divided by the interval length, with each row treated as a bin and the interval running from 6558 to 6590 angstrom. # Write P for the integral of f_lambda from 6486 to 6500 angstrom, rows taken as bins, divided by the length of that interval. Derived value 0.21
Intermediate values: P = 12.7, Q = 13.2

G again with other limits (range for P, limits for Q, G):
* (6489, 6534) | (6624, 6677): 0.05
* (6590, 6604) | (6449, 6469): 0.00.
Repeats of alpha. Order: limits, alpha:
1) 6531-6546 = 1.24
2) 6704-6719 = 1.13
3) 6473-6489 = 1.22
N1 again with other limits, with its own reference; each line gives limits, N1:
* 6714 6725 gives 6715.13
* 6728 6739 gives 6729.06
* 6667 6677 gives 6670.44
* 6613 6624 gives 6615.37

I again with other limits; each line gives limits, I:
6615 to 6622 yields 122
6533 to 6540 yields 344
